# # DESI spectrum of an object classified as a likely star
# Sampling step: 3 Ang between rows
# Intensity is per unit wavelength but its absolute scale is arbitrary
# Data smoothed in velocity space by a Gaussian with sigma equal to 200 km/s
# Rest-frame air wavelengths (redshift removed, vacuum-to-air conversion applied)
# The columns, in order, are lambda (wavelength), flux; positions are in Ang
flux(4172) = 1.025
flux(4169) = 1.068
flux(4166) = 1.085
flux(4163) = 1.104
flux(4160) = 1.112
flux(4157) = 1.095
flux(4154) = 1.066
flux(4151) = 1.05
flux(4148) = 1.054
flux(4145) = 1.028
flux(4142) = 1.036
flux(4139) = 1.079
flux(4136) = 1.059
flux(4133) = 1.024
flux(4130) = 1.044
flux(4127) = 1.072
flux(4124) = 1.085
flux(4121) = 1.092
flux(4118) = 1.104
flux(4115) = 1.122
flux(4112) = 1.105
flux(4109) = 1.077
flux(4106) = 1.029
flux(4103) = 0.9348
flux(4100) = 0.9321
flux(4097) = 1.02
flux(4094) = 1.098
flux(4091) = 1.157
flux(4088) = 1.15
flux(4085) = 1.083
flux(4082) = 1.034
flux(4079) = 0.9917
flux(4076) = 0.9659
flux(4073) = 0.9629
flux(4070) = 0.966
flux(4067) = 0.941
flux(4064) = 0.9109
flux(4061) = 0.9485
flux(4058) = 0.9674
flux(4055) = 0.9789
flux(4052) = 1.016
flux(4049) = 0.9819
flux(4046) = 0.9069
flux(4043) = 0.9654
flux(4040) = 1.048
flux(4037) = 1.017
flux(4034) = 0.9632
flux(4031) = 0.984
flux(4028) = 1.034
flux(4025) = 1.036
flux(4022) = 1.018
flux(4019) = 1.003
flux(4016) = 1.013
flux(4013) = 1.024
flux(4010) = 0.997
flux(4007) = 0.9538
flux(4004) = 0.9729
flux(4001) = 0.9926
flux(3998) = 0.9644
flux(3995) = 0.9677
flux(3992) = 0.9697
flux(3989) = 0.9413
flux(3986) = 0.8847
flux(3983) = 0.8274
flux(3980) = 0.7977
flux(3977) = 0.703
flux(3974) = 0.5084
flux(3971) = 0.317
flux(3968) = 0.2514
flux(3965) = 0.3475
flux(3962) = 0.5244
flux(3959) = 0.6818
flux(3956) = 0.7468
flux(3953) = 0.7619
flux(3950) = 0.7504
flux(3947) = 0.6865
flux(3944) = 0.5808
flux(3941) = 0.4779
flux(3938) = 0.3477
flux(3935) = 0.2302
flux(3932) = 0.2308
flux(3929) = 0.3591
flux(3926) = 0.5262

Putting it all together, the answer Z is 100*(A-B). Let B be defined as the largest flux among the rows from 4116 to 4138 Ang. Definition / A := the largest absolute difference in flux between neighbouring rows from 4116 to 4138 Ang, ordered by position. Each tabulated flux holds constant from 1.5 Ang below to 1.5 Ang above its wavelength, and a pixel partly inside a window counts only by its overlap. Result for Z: -107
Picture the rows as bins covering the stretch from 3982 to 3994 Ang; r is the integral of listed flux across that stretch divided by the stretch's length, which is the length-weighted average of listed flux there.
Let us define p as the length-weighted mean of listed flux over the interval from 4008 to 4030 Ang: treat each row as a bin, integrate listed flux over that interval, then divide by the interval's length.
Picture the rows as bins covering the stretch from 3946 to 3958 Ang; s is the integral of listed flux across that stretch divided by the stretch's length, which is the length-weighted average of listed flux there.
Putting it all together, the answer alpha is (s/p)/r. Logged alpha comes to 0.80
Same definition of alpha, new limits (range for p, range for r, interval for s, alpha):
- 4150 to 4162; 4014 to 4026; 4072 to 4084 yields 0.90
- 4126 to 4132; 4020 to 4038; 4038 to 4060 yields 0.92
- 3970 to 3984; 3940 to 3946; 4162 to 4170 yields 3.13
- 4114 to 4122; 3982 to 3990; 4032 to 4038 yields 1.01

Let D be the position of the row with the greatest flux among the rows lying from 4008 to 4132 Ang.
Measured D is 4091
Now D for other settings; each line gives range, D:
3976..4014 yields 4013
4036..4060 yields 4040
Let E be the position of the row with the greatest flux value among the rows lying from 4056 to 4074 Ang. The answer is 4058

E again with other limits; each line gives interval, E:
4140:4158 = 4157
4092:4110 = 4094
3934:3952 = 3950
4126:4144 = 4139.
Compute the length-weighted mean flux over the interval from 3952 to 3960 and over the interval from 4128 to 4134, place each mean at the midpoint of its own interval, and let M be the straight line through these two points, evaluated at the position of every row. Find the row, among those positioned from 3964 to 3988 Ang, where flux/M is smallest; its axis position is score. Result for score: 3968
